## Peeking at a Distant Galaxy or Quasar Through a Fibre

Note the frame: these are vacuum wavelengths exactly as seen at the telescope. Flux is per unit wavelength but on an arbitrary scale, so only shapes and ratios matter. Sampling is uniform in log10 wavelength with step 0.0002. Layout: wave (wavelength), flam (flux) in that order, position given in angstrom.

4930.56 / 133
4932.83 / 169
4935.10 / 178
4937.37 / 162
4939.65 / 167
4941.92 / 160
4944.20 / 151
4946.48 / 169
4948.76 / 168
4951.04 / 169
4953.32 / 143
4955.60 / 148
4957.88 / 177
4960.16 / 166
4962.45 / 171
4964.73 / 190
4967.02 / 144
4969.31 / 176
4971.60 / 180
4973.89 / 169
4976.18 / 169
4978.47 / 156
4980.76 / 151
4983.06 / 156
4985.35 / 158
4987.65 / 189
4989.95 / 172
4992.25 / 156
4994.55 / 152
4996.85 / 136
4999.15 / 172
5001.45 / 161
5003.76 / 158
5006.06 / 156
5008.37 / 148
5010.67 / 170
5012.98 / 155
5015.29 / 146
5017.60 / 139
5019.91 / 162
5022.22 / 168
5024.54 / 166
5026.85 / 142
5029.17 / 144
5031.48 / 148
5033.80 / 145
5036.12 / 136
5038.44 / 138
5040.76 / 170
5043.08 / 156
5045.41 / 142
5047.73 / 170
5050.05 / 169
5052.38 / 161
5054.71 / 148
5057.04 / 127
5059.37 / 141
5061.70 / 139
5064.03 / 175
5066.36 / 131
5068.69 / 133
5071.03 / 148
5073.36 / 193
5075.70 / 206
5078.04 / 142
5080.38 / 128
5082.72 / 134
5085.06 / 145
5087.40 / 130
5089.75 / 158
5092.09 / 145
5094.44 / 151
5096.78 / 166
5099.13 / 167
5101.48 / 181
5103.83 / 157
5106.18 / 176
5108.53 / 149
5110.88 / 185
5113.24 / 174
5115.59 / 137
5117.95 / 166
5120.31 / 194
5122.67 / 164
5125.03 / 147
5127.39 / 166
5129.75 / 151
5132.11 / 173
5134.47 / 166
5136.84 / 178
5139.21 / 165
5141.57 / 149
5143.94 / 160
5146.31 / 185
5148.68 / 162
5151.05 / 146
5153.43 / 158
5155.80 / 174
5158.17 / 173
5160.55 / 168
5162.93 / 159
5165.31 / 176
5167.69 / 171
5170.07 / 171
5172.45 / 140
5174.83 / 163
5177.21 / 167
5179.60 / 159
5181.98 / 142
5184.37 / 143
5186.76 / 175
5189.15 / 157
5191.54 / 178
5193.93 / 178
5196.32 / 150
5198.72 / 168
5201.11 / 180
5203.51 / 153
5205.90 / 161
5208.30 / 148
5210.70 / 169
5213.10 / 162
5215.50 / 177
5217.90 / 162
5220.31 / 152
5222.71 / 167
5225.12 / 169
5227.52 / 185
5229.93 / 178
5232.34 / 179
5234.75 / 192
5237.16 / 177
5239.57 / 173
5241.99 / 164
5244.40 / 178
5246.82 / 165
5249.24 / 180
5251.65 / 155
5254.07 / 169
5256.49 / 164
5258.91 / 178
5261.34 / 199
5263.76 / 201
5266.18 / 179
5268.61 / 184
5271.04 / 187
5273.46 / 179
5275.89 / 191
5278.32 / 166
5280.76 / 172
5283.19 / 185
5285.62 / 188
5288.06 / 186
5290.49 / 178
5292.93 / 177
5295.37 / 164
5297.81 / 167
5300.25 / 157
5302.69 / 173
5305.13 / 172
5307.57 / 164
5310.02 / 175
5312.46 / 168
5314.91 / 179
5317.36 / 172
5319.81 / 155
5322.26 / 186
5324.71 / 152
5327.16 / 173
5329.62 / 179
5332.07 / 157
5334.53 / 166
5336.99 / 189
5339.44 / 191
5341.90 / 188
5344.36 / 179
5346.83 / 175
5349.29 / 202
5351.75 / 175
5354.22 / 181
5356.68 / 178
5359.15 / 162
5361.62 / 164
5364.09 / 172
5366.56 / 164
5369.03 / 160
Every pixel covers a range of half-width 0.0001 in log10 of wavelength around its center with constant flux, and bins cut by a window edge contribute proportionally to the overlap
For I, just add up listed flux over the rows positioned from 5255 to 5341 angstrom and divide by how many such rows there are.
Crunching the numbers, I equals 176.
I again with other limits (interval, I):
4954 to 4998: 164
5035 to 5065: 152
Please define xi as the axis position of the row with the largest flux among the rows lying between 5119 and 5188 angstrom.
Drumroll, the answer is 5120.31 angstrom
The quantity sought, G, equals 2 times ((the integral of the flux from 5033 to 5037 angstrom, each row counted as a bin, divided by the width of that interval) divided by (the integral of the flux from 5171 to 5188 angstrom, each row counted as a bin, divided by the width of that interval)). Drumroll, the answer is 1.80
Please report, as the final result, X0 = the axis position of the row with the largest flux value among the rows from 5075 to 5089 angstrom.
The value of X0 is 5075.70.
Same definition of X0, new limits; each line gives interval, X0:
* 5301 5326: 5322.26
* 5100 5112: 5110.88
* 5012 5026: 5022.22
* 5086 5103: 5101.48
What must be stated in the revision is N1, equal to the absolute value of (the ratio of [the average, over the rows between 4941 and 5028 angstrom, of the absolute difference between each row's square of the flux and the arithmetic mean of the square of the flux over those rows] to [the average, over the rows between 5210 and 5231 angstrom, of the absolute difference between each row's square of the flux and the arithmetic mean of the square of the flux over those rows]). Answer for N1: 1.39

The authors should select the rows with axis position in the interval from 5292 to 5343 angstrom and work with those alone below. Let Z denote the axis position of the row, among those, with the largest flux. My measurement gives 5339.44 angstrom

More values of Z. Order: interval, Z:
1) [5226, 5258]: 5234.75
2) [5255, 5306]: 5263.76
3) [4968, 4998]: 4987.65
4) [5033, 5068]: 5064.03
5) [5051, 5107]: 5075.70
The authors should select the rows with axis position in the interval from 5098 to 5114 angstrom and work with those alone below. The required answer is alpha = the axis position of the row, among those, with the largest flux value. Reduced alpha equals 5110.88 angstrom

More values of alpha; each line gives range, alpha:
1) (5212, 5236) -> 5234.75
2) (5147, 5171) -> 5165.31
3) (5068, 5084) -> 5075.70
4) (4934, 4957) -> 4935.10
